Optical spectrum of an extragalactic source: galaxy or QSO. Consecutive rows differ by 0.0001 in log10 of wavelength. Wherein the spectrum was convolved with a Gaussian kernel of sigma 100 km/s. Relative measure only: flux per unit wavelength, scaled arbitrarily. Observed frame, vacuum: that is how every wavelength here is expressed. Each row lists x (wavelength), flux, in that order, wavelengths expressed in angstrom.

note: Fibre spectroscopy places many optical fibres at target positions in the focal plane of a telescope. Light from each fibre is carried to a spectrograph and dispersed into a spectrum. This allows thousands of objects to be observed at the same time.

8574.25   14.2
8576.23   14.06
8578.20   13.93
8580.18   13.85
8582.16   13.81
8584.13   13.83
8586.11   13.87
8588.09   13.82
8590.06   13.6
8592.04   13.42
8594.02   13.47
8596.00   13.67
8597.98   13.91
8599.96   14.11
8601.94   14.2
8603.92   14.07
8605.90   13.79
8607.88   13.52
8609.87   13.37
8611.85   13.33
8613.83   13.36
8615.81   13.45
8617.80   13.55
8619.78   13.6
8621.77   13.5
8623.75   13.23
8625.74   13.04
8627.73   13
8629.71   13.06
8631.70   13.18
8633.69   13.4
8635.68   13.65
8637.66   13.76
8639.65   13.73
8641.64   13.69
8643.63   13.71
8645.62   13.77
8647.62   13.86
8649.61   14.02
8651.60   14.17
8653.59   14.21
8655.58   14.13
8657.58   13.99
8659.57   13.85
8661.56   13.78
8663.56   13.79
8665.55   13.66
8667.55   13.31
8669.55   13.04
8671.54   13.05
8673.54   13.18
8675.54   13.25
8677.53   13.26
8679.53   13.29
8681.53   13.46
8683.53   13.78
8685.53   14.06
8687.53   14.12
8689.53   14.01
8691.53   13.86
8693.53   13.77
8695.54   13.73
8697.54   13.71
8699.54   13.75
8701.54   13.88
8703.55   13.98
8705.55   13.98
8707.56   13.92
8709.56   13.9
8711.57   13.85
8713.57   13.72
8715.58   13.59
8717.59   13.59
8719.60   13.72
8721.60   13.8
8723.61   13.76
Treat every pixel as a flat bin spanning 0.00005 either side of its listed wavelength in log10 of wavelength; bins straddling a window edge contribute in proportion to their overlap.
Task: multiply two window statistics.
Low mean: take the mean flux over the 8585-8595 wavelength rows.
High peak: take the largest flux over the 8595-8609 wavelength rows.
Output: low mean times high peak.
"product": 194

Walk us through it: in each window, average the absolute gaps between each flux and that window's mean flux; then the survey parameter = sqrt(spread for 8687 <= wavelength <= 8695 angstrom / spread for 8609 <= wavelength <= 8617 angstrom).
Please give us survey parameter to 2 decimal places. 1.86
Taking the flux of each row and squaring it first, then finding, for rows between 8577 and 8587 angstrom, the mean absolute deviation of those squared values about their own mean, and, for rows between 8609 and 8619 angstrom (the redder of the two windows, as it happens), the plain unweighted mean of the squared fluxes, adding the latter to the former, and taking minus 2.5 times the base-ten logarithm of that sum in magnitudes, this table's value -5.64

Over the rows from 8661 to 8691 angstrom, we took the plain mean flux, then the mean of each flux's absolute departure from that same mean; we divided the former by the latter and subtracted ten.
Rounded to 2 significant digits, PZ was 31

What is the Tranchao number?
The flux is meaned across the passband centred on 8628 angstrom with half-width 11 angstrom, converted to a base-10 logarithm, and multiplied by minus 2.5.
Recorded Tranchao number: -2.815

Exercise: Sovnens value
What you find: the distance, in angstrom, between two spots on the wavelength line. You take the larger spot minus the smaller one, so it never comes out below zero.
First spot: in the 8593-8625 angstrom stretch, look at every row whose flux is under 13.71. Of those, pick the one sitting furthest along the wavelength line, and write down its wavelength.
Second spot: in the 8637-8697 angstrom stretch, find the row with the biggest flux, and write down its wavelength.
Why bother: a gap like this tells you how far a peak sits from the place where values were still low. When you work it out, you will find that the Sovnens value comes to 29.8 angstrom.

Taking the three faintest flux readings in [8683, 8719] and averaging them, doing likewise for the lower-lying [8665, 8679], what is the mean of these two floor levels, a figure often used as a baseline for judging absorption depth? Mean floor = 13.4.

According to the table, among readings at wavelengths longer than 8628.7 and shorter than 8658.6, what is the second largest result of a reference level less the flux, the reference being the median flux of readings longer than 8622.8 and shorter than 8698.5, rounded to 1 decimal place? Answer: 0.5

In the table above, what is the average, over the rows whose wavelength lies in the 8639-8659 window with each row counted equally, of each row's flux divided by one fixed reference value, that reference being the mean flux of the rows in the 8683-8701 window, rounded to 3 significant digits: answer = 1.00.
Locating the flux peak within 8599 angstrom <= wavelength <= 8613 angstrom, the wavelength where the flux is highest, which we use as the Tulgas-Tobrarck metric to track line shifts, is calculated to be 8601.94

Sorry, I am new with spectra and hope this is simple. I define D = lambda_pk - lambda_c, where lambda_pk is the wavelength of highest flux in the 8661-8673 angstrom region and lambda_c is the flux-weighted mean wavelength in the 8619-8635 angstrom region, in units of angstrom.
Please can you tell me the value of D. 36.9 angstrom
